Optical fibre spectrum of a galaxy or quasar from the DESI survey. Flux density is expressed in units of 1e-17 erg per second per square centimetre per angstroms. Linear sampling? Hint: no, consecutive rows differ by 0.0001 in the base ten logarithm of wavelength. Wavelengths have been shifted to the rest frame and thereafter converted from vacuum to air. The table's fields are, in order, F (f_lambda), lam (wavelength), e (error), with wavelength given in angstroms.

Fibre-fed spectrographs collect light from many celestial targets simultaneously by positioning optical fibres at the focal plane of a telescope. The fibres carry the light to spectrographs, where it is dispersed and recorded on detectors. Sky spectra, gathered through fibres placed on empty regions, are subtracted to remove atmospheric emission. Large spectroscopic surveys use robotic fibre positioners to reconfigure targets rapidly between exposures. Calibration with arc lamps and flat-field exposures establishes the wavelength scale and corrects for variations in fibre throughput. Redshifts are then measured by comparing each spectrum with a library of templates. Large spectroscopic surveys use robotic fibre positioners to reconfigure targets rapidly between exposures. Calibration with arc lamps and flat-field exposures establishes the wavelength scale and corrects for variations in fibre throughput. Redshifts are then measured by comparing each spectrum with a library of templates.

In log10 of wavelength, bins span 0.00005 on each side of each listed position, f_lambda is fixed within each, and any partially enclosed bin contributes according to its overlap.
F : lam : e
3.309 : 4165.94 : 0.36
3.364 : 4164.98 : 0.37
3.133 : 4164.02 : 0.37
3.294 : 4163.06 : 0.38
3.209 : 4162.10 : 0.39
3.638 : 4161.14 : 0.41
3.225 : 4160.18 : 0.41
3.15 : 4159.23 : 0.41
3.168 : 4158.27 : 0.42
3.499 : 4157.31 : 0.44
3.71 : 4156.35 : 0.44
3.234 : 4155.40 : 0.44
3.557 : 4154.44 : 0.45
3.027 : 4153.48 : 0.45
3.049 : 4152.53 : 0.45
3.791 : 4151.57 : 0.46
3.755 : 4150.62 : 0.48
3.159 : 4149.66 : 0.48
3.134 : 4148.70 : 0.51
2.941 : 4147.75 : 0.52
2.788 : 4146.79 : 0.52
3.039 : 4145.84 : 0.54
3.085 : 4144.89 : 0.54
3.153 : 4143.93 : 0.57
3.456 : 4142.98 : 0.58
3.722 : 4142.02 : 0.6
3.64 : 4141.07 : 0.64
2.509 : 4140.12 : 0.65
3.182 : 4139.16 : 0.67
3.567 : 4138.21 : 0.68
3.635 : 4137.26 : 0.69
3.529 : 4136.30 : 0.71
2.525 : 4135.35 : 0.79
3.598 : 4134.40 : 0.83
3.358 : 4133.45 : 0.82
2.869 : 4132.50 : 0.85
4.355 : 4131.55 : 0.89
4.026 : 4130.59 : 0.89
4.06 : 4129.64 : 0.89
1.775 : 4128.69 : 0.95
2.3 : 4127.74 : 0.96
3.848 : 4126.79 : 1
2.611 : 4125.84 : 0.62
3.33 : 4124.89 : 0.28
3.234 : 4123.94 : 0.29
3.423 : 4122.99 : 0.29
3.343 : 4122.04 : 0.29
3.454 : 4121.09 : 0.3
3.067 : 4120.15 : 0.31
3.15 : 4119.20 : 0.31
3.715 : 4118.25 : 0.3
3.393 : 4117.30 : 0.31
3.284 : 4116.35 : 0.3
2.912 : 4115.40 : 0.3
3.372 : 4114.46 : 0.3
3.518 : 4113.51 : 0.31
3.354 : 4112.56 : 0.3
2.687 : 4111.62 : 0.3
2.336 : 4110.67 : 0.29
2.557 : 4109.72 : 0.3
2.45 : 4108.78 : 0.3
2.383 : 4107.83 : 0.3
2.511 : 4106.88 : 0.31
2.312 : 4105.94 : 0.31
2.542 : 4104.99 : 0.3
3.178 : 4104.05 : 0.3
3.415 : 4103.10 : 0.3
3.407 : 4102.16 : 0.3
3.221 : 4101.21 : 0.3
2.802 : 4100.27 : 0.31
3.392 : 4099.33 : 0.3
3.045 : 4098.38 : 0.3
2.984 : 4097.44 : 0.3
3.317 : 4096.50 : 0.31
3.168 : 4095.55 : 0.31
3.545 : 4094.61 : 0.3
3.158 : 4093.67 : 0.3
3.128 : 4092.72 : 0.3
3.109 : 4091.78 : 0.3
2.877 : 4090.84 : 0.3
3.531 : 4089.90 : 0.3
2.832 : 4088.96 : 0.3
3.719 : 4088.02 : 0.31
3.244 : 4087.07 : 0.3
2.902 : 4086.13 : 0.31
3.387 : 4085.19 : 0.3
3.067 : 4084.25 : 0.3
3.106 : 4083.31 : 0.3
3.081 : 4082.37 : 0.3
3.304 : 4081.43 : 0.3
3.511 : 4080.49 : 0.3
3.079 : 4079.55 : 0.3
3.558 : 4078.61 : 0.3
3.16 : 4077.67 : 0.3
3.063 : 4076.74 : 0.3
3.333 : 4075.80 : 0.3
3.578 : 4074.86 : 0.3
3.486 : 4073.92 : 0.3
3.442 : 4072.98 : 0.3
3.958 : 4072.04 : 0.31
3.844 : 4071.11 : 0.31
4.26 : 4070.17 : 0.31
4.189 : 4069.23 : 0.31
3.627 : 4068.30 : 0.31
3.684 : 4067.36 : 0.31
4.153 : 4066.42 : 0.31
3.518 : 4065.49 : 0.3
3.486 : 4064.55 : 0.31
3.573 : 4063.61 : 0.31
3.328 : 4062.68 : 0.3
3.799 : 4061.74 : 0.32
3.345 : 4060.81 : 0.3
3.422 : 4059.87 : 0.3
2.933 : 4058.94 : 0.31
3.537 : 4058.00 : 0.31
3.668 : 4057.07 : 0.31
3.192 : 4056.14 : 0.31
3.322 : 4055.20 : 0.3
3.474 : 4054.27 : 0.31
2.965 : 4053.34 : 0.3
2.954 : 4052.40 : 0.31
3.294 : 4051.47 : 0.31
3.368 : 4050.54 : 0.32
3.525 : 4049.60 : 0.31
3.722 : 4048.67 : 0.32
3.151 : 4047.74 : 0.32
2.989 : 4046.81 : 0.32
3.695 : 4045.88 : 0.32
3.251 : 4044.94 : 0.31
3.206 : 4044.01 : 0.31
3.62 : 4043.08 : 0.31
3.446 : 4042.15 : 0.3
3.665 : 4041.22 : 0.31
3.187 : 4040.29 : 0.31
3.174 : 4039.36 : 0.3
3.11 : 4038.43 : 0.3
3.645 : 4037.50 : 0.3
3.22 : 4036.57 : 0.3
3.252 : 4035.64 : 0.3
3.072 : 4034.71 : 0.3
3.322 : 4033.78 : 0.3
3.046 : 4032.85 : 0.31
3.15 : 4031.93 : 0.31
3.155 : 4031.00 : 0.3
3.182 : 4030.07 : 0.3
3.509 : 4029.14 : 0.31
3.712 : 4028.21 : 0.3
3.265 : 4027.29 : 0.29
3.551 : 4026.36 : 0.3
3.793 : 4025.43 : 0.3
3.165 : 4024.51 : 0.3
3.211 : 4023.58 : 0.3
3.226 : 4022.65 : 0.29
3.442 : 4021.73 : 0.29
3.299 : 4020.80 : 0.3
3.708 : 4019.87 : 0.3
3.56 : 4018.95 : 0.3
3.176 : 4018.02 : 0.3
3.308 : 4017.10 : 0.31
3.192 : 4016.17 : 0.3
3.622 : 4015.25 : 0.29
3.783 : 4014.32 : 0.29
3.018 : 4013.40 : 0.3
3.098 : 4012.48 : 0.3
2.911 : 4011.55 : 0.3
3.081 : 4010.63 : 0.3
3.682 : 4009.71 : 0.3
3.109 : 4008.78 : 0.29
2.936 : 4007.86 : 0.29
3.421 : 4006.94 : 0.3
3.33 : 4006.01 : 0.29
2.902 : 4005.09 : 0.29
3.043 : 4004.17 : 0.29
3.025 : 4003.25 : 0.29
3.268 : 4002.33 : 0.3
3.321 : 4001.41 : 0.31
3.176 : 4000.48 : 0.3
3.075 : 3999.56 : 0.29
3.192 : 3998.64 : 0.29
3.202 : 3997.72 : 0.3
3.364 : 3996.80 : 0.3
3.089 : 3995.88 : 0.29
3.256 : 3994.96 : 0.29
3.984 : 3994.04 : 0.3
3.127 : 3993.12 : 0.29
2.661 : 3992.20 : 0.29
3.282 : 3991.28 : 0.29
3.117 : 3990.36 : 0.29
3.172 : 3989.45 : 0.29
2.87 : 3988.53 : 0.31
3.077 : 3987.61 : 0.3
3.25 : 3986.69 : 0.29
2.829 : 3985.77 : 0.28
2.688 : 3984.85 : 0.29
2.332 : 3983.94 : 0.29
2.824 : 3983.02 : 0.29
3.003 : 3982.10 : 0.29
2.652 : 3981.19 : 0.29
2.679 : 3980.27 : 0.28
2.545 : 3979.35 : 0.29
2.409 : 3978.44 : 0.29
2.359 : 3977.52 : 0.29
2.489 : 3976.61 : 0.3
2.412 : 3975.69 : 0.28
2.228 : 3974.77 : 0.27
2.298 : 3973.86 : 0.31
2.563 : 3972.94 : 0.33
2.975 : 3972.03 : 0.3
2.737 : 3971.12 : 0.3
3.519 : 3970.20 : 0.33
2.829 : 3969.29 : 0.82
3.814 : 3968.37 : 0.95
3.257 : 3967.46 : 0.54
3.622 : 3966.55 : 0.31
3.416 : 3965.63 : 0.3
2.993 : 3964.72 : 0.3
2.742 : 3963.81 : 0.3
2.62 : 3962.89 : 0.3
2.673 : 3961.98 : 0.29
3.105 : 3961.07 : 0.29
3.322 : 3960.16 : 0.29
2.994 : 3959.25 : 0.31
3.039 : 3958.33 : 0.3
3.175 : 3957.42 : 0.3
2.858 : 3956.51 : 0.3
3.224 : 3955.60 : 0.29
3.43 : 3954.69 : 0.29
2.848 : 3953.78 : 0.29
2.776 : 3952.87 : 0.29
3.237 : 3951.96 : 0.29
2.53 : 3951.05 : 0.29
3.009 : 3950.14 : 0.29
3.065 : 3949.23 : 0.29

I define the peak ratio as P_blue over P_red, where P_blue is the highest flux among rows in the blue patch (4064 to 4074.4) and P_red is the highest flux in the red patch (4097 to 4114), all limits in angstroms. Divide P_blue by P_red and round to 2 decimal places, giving 1.21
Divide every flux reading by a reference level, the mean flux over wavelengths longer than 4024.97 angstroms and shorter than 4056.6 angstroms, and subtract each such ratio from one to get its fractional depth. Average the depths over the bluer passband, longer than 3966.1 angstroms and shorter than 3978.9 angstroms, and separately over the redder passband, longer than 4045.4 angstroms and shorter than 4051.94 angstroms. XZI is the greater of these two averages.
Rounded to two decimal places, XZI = 0.15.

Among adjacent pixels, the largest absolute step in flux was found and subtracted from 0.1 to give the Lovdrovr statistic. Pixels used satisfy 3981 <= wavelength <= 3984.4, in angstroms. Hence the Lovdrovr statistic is -0.39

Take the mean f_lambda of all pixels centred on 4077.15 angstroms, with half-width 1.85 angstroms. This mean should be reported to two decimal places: 3.28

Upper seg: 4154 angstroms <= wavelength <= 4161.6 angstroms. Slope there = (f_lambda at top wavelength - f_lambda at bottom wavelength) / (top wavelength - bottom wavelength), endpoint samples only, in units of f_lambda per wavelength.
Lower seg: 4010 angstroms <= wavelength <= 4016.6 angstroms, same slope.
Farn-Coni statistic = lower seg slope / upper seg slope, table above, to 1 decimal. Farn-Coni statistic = 1.7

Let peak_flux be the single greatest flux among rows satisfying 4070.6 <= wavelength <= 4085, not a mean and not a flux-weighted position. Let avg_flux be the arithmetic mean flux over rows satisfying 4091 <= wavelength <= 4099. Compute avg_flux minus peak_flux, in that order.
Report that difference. -0.8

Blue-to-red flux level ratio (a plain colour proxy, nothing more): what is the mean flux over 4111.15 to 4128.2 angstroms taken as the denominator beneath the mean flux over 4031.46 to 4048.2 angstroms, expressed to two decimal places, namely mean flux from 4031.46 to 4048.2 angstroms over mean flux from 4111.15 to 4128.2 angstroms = 1.02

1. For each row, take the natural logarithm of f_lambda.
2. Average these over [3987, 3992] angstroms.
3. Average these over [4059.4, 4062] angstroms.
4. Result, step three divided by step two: 1.11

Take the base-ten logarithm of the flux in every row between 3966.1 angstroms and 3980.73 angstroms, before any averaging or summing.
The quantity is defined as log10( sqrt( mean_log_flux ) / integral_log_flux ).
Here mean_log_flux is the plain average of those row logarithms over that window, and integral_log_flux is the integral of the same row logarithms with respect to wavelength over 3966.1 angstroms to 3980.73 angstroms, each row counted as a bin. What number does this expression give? -0.99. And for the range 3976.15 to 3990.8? -0.99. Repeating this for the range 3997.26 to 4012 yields -1.02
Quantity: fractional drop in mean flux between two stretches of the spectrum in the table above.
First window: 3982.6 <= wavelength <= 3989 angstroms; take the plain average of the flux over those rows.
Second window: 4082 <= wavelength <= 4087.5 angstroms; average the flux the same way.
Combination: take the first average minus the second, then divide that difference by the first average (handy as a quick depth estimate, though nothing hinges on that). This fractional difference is -0.10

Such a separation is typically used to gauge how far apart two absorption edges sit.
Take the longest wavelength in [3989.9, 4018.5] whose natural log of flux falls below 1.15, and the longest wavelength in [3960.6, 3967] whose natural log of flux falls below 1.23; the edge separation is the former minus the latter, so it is 47.8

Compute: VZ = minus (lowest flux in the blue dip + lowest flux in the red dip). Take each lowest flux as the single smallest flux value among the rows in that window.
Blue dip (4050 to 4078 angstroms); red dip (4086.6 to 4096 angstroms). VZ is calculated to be -5.8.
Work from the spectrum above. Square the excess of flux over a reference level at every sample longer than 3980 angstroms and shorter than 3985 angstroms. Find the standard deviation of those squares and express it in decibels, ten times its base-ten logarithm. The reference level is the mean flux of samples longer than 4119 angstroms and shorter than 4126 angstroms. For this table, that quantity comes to -6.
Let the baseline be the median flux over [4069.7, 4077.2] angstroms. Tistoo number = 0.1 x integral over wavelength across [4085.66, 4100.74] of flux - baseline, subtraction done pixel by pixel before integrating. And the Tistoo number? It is -0.54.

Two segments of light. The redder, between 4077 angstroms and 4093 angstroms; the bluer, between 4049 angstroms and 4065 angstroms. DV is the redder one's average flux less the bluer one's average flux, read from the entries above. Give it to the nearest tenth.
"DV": -0.2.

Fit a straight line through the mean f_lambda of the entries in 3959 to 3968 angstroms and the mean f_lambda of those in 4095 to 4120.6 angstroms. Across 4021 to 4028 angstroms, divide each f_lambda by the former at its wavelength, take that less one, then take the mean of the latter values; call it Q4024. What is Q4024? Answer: 0.11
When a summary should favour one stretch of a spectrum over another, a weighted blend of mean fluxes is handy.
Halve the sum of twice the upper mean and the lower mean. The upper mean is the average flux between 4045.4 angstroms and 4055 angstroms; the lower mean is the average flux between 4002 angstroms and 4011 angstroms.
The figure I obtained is 4.90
